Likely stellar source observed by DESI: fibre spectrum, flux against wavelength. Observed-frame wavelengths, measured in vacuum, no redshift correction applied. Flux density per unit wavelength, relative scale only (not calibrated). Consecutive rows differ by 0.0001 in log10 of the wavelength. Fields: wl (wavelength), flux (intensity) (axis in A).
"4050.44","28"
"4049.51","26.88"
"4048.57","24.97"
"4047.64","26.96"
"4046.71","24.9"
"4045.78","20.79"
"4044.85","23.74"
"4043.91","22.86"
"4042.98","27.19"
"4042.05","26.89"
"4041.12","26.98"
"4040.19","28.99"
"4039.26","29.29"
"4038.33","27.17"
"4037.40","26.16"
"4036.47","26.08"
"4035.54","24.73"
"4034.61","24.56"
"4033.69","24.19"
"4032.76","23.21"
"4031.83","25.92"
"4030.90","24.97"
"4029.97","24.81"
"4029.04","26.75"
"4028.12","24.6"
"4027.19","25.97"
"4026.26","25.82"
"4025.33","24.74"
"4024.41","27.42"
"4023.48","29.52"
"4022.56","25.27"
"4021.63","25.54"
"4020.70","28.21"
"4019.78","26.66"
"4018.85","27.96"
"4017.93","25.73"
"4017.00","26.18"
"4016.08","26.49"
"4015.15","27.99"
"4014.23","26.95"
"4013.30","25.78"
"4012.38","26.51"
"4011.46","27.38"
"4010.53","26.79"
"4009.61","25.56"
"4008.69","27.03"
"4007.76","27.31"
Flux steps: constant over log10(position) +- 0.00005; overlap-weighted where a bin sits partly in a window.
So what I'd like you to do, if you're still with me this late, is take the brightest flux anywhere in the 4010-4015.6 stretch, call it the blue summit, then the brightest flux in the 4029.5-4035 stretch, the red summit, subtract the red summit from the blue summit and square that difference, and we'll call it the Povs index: 4.3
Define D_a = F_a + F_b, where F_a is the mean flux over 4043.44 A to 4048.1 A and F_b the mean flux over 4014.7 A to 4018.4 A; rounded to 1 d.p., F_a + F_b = 50.4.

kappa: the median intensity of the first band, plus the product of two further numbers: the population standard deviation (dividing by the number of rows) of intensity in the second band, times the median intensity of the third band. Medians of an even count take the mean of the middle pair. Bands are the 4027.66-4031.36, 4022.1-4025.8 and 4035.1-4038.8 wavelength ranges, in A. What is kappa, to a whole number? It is 74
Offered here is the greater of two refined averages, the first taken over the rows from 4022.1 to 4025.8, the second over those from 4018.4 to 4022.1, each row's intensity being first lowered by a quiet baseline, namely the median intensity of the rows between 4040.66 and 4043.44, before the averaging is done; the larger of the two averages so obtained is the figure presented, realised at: 0.1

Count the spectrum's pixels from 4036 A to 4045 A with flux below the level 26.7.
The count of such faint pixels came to 4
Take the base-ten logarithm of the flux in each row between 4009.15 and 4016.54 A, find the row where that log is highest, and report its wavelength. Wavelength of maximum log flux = 4015.15 A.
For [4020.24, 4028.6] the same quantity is 4023.48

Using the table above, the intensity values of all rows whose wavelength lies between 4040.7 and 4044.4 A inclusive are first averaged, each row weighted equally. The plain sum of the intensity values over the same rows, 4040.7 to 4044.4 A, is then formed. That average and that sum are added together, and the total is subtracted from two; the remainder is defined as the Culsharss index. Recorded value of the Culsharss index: -128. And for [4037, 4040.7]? -138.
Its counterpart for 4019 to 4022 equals -105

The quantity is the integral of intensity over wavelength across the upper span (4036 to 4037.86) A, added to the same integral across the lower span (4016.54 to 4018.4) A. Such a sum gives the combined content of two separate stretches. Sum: 97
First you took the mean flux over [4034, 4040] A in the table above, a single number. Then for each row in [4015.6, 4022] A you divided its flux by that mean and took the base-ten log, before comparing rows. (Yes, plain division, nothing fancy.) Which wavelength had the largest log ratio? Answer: 4020.70 A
